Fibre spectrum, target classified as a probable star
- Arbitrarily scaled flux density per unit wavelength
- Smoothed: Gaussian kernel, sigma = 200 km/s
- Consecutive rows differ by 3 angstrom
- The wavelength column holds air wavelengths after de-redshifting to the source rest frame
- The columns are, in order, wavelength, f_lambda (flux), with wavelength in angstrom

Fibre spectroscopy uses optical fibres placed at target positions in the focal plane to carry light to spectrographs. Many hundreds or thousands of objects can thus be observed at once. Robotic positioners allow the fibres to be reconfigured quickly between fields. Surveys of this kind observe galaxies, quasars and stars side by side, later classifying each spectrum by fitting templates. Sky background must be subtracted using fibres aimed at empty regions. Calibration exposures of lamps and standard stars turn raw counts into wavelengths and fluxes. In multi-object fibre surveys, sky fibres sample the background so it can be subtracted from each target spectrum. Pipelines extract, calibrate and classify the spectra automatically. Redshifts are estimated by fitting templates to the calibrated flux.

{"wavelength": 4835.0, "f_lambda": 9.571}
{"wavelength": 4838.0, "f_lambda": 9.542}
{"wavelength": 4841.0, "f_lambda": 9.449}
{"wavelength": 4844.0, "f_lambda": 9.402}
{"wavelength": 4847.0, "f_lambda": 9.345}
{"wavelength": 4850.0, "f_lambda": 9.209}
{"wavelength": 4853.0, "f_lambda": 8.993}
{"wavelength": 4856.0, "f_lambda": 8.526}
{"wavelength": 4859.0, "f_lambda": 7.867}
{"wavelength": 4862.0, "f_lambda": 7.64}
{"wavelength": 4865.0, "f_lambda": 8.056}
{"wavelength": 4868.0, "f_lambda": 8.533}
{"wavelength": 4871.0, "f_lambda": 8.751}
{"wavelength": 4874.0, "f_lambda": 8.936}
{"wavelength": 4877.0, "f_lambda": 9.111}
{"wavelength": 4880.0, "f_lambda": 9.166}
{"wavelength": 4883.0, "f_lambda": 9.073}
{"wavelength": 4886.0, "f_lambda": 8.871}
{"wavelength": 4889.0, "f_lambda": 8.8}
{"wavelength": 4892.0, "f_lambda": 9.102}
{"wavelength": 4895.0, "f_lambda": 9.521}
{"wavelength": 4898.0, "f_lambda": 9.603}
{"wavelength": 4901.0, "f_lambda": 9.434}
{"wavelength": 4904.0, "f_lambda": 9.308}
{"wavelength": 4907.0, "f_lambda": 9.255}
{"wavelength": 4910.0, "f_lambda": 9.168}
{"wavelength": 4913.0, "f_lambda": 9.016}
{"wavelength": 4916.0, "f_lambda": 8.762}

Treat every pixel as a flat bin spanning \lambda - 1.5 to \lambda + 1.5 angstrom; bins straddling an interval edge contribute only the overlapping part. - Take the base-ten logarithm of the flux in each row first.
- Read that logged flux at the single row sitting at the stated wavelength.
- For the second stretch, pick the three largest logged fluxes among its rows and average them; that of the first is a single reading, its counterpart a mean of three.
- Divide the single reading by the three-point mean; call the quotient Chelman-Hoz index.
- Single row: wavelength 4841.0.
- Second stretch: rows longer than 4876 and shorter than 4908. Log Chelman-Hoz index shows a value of 1.00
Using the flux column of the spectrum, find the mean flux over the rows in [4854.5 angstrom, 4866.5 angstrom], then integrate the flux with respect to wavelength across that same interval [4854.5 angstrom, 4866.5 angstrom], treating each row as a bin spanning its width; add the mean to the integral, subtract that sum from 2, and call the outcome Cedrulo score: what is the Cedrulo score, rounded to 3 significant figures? -102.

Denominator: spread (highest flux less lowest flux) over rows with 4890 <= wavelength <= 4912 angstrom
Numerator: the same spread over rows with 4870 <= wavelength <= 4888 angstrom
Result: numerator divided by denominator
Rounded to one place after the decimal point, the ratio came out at 0.8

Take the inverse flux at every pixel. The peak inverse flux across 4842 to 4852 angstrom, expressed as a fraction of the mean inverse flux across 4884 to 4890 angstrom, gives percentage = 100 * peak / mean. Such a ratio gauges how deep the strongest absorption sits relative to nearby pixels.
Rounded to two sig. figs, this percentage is 96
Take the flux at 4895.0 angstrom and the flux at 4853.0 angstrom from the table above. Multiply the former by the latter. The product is 86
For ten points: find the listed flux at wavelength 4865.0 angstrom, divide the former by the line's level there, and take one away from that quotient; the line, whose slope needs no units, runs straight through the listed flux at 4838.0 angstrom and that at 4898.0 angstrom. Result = -0.158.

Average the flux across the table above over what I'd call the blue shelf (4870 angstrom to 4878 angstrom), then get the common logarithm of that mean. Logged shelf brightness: 0.951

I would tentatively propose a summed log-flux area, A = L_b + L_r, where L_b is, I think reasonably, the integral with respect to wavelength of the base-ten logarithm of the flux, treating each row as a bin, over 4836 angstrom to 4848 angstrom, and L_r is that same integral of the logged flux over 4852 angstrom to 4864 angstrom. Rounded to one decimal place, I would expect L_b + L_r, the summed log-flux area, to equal 22.7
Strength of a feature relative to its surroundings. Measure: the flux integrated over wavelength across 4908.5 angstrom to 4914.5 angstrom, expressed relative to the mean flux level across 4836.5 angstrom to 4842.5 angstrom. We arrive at 6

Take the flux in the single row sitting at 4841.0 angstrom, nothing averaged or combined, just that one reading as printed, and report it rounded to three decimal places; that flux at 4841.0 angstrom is 9.449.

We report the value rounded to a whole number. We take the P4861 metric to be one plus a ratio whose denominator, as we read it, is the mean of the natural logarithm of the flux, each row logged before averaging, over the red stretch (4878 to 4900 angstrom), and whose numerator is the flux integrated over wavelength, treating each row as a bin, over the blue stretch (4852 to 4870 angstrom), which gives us 68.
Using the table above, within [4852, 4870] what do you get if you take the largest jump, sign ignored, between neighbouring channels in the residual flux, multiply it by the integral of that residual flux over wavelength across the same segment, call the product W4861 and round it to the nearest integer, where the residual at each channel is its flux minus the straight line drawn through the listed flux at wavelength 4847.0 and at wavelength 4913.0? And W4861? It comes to -12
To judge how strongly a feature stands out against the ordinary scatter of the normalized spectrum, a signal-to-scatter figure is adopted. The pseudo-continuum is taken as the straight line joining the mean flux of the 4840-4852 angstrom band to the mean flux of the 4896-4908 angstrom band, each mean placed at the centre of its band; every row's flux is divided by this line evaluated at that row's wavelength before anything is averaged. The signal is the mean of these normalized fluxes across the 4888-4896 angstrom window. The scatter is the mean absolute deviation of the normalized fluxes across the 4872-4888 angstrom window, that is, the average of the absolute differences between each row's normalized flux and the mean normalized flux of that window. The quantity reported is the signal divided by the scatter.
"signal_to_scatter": 89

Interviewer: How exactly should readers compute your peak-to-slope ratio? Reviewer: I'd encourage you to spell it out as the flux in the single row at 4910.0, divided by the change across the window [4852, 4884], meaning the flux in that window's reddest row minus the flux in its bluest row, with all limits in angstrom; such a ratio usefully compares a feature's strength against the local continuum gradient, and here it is 115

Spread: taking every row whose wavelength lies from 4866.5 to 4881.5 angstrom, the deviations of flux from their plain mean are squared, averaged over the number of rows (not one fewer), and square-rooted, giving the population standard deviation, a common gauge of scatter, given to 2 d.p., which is 0.23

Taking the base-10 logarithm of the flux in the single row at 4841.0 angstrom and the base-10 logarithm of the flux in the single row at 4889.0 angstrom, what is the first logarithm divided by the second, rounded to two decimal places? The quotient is 1.03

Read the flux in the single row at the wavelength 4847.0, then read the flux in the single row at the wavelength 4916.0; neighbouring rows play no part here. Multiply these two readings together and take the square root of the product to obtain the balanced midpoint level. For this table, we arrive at 9.05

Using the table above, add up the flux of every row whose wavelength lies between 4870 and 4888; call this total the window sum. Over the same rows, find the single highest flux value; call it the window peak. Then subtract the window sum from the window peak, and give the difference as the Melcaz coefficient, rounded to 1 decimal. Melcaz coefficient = -44.7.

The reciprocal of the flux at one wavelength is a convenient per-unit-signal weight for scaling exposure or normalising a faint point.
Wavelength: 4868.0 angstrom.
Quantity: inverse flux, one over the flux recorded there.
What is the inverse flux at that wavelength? 0.117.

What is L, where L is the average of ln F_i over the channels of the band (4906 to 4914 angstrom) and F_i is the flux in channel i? 2.213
